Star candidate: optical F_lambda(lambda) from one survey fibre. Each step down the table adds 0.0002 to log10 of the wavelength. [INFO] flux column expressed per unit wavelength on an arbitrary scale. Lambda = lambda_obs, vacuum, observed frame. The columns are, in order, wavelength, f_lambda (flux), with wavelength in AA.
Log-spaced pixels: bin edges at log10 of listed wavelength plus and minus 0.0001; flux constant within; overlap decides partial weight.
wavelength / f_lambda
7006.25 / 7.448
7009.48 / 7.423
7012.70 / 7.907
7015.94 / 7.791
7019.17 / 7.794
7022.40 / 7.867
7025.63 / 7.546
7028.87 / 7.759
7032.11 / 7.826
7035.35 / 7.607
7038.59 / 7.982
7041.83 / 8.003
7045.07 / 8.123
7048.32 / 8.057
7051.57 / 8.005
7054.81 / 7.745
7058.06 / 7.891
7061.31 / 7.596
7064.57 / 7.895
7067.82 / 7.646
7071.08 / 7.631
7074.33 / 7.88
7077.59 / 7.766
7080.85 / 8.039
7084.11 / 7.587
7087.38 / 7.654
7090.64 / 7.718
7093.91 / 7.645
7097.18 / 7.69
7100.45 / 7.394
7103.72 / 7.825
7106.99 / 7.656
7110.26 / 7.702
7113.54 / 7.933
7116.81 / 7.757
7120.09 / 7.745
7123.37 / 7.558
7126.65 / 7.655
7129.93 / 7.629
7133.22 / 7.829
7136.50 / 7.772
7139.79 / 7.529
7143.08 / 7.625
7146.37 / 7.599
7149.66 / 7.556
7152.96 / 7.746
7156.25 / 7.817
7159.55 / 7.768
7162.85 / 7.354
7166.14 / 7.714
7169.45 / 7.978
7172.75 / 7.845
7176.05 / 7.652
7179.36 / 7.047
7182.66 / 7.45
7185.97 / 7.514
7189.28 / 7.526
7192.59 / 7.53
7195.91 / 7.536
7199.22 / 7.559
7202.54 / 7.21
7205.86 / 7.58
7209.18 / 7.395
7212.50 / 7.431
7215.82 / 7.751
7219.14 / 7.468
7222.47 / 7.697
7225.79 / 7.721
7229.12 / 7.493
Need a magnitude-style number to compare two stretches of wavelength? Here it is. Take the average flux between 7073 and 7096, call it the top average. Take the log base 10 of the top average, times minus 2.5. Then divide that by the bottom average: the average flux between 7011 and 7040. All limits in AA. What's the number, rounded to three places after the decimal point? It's -0.286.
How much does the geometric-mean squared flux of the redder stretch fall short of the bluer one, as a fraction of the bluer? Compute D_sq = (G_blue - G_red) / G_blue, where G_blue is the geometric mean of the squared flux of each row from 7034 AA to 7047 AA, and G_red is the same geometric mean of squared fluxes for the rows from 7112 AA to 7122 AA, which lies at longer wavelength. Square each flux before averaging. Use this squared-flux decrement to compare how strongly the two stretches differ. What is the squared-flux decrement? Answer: 0.029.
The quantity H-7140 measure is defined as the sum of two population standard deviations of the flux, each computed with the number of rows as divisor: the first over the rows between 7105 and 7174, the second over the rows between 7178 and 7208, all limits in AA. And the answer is 0.31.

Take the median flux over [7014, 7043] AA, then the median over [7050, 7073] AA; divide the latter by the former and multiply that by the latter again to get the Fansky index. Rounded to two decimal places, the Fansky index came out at 7.70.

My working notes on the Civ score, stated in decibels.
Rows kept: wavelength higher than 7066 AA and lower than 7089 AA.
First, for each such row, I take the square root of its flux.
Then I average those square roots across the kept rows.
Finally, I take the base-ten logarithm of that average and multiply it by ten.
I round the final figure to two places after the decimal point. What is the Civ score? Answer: 4.44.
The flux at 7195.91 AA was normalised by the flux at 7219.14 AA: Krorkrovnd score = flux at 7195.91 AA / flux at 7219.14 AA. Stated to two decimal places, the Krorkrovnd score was 1.01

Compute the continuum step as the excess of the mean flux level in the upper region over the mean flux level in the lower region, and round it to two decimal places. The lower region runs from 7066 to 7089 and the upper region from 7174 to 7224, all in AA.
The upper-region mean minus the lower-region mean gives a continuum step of -0.25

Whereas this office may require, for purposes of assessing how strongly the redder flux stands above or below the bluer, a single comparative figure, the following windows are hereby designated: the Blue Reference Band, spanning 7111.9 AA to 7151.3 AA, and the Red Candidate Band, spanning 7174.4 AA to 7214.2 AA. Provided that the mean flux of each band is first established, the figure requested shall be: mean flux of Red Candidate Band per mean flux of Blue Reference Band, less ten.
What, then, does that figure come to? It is -9.03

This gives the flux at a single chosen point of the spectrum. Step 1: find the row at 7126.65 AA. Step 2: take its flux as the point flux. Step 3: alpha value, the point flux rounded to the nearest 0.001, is 7.655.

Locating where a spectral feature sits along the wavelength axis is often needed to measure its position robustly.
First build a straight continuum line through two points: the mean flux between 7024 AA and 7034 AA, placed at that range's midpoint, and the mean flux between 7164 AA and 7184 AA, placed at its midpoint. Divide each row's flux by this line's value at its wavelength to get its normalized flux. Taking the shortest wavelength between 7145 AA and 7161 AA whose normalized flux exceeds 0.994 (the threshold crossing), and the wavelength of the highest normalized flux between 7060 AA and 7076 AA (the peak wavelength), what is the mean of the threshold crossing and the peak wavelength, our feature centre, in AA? 7105.5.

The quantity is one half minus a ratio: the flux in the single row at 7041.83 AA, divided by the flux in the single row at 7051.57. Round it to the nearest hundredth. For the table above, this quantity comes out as -0.50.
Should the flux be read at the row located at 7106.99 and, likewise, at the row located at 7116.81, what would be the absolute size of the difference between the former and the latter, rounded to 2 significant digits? 0.10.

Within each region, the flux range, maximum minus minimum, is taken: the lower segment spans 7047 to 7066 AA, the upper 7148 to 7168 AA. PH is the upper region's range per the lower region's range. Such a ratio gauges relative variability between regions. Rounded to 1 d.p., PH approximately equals 1.0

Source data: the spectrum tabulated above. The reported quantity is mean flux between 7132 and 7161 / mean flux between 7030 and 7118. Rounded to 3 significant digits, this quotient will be 0.988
